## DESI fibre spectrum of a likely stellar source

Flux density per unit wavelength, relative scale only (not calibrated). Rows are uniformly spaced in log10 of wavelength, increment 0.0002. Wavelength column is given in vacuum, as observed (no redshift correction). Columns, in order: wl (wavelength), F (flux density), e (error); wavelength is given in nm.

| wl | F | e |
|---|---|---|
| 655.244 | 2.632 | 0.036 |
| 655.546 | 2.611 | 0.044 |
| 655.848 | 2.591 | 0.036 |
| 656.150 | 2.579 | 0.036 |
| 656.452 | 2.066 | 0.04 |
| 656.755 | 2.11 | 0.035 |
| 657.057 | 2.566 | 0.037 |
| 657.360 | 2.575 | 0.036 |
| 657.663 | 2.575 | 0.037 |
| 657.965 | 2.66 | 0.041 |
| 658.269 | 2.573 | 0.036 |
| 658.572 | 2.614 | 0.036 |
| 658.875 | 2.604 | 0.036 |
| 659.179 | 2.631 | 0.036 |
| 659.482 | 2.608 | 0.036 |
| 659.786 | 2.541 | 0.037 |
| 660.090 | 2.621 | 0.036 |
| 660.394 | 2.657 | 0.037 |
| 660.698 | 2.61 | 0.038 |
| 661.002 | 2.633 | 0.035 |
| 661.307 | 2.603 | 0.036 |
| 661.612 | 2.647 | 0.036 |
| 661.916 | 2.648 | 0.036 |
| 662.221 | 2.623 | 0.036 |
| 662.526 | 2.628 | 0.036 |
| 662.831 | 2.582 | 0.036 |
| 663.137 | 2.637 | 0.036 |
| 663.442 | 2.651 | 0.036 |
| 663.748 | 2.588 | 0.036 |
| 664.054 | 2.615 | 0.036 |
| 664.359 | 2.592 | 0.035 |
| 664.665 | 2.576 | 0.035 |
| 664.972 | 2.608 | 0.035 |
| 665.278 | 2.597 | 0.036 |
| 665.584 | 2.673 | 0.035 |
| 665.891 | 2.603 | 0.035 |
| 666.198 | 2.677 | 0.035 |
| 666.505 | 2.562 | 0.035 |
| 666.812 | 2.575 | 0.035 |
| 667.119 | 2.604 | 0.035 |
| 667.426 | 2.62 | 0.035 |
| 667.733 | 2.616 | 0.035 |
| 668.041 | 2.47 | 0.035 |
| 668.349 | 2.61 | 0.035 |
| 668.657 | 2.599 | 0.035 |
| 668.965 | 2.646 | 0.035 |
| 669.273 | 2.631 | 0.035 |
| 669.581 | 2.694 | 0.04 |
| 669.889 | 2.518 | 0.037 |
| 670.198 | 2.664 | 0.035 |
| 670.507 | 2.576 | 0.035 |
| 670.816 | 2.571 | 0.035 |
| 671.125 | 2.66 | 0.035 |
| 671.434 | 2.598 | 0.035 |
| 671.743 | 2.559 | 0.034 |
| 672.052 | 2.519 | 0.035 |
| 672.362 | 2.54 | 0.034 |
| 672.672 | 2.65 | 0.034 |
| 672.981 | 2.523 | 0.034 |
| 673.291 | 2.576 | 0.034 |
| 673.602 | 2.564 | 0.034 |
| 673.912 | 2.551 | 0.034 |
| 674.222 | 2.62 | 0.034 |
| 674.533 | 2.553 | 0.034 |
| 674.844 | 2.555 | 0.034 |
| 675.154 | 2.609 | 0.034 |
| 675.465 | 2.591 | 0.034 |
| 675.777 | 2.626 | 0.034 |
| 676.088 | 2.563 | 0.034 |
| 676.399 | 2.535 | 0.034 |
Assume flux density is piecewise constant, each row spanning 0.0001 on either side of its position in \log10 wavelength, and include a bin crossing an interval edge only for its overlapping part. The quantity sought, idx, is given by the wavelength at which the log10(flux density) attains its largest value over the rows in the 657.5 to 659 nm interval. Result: 657.965 nm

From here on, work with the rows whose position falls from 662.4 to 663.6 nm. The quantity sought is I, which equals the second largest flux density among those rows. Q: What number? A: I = 2.637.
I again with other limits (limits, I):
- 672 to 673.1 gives 2.54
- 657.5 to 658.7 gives 2.614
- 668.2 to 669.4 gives 2.631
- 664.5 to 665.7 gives 2.608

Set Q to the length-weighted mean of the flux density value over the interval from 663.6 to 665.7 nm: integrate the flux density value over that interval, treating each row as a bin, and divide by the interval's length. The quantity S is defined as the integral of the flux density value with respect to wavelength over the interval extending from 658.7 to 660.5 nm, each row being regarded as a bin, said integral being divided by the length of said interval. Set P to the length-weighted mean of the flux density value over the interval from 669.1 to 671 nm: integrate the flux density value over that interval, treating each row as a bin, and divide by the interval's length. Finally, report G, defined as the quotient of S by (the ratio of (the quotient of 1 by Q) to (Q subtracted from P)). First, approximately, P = 2.61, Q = 2.61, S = 2.61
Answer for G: 0.0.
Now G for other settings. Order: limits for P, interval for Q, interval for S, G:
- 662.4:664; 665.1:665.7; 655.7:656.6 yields -0.1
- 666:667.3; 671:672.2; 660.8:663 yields 0.1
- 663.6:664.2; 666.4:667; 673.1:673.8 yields 0.2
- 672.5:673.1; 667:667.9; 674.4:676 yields -0.1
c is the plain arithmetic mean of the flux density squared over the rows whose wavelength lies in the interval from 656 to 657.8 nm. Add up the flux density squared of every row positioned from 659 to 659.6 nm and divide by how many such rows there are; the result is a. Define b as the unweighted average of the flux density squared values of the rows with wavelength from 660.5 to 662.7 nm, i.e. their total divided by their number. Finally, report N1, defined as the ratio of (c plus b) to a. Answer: 1.86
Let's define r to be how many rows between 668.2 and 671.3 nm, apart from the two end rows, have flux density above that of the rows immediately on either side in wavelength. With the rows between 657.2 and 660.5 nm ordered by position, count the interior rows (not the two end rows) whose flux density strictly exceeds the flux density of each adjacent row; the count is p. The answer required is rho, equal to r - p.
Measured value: 0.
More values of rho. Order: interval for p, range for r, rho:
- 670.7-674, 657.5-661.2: 1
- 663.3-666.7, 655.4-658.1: -4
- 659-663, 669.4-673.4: -1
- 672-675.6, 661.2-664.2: -1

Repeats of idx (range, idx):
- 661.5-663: 661.916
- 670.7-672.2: 671.125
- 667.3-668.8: 667.426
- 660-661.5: 660.394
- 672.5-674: 672.672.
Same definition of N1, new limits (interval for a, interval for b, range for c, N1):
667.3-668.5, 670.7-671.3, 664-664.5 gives 2.05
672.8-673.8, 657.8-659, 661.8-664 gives 2.10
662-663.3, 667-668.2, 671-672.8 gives 1.95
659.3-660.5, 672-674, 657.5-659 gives 1.96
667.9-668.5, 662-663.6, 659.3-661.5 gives 2.12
